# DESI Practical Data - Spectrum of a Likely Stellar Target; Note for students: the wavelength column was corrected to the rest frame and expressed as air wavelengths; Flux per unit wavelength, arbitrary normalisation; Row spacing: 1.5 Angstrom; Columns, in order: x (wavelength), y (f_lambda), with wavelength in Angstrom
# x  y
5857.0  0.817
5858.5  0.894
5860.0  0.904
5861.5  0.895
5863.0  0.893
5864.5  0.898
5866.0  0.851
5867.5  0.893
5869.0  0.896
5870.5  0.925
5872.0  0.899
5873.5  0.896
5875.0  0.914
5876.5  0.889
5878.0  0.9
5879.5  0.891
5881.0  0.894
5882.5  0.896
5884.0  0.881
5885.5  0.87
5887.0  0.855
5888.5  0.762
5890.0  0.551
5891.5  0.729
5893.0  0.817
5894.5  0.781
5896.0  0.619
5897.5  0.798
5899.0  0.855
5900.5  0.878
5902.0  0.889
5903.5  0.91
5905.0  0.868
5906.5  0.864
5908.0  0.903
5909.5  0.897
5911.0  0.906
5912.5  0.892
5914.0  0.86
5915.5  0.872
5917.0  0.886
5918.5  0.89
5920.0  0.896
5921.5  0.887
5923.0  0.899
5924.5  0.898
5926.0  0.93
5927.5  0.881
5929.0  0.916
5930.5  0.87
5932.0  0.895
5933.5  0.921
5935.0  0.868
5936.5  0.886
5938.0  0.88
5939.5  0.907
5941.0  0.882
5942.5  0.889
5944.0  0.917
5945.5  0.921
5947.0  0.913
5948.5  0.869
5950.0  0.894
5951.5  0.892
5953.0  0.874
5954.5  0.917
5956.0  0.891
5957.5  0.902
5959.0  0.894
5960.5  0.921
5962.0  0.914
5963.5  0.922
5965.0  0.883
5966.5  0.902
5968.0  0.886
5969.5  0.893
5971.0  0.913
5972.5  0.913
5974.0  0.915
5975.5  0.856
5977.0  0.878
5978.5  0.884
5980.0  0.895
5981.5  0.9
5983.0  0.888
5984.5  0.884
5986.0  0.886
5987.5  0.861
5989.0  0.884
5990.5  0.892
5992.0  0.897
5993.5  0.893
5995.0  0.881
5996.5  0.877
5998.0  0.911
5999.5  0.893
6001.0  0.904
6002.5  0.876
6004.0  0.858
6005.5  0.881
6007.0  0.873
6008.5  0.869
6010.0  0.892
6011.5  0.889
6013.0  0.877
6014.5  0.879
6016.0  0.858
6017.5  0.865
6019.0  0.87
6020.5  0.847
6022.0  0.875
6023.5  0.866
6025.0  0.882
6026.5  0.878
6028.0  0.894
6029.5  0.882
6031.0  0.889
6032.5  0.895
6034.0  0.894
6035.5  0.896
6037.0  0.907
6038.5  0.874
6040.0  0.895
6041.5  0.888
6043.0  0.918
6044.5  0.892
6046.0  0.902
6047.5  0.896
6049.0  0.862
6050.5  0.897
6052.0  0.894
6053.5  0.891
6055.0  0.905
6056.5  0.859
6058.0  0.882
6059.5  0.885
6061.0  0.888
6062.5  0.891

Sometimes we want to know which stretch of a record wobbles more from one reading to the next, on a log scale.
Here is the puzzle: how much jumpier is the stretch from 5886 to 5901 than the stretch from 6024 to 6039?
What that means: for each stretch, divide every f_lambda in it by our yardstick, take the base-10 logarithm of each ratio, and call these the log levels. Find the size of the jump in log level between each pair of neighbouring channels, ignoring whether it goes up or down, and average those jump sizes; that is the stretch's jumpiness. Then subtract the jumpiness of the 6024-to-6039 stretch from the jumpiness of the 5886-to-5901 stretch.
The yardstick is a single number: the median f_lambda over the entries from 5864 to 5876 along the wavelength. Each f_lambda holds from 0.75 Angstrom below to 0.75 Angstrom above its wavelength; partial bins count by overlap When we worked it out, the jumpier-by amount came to 0.065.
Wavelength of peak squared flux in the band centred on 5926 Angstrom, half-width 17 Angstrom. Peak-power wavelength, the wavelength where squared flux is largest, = 5926.0 Angstrom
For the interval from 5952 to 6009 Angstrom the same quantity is 5963.5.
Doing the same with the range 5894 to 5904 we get 5903.5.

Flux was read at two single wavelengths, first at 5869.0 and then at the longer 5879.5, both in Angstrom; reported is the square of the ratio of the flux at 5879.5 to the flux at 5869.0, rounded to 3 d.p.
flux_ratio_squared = 0.989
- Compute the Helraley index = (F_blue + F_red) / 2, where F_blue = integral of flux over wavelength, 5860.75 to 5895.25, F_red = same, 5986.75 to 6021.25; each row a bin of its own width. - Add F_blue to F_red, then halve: 29.9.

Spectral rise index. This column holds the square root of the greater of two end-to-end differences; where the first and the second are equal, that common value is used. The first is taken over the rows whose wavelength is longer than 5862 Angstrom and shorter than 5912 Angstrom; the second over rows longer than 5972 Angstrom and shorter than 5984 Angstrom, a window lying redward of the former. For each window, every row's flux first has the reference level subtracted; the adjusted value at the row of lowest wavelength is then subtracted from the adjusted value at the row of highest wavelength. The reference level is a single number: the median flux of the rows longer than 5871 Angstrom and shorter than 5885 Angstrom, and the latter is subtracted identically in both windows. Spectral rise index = 0.11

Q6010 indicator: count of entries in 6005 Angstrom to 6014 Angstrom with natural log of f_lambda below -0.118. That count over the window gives 4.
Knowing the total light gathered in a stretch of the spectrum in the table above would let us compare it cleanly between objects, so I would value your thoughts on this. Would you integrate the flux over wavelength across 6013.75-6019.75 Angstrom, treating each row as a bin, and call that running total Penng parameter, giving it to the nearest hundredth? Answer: 5.21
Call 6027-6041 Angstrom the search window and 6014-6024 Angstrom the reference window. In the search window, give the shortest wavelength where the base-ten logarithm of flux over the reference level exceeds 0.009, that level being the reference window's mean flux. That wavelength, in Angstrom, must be 6028.0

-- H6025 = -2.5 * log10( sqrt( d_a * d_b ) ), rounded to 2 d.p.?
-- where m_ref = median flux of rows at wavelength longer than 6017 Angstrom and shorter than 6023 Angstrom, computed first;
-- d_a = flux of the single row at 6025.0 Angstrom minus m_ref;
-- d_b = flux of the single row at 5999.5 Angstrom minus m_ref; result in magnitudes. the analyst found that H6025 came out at 4.29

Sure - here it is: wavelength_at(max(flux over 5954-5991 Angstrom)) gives 5963.5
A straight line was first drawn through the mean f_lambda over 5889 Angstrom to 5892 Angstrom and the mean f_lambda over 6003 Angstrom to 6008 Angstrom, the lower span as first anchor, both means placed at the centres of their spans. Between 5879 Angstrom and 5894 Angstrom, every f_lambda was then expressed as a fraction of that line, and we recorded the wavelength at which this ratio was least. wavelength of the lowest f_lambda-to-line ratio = 5890.0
